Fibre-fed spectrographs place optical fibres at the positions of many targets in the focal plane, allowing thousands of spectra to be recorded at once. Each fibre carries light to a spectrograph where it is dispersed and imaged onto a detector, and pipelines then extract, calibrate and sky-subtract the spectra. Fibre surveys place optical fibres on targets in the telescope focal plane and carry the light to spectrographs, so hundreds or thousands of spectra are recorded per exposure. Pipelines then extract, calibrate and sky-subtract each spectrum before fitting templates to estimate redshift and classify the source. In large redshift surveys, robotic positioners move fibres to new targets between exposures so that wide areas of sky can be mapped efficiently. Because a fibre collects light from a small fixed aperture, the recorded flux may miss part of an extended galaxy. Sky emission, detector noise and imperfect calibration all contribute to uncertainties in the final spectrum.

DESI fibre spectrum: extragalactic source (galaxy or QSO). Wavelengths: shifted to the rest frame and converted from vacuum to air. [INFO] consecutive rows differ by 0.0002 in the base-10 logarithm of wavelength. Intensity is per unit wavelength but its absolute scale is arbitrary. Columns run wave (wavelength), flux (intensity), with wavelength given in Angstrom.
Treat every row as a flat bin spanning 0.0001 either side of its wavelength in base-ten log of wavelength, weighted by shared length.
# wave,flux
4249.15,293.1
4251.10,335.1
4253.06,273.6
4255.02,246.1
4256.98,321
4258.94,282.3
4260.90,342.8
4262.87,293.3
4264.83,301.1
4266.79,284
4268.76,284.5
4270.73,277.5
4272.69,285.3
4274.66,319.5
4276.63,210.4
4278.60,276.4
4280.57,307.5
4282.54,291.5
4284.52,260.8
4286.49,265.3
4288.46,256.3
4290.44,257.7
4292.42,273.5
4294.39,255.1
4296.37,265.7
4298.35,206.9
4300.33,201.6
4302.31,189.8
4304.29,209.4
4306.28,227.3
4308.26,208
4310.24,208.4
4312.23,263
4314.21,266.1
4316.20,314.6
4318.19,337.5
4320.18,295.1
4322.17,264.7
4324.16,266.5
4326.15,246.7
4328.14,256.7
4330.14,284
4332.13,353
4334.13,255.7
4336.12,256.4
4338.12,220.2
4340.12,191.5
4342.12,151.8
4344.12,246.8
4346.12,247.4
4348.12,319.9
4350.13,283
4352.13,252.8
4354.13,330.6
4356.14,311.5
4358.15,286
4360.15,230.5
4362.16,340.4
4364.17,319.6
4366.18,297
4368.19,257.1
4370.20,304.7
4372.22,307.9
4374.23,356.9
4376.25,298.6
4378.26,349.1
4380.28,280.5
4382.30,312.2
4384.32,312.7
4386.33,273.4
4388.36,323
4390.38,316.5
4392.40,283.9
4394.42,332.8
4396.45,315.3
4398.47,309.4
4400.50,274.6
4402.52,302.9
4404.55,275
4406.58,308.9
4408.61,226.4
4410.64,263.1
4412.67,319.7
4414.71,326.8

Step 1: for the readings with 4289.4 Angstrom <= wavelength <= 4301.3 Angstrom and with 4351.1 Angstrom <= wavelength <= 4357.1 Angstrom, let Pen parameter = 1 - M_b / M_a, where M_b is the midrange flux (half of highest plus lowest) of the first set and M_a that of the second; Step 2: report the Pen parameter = 0.19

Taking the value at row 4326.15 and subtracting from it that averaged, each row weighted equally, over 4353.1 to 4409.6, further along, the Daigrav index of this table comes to -55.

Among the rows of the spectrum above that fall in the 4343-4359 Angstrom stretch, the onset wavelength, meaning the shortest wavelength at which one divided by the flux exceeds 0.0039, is 4344.12 Angstrom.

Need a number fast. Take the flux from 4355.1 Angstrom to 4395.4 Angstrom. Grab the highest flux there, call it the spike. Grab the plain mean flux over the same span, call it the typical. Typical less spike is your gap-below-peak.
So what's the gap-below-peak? -52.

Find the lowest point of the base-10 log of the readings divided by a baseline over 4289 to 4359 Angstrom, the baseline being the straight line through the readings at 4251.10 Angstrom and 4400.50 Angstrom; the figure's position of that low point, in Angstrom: 4342.12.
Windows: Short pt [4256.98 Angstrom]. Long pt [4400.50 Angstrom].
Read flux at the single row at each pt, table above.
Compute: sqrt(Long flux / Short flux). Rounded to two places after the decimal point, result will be 0.92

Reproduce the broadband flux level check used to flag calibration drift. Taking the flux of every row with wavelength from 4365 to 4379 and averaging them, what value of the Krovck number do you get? 310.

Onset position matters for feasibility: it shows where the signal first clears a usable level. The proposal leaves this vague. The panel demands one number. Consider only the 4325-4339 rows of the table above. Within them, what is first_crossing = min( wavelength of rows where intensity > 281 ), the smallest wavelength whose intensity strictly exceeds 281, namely 4330.14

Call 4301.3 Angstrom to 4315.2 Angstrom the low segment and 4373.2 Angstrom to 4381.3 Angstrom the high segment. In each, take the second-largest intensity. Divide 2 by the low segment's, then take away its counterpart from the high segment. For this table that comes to -349.1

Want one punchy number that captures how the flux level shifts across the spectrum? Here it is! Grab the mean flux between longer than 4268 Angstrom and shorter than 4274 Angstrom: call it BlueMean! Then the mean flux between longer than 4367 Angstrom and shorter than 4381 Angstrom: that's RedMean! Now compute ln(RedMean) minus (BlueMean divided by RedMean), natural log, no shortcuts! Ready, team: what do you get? 4.81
